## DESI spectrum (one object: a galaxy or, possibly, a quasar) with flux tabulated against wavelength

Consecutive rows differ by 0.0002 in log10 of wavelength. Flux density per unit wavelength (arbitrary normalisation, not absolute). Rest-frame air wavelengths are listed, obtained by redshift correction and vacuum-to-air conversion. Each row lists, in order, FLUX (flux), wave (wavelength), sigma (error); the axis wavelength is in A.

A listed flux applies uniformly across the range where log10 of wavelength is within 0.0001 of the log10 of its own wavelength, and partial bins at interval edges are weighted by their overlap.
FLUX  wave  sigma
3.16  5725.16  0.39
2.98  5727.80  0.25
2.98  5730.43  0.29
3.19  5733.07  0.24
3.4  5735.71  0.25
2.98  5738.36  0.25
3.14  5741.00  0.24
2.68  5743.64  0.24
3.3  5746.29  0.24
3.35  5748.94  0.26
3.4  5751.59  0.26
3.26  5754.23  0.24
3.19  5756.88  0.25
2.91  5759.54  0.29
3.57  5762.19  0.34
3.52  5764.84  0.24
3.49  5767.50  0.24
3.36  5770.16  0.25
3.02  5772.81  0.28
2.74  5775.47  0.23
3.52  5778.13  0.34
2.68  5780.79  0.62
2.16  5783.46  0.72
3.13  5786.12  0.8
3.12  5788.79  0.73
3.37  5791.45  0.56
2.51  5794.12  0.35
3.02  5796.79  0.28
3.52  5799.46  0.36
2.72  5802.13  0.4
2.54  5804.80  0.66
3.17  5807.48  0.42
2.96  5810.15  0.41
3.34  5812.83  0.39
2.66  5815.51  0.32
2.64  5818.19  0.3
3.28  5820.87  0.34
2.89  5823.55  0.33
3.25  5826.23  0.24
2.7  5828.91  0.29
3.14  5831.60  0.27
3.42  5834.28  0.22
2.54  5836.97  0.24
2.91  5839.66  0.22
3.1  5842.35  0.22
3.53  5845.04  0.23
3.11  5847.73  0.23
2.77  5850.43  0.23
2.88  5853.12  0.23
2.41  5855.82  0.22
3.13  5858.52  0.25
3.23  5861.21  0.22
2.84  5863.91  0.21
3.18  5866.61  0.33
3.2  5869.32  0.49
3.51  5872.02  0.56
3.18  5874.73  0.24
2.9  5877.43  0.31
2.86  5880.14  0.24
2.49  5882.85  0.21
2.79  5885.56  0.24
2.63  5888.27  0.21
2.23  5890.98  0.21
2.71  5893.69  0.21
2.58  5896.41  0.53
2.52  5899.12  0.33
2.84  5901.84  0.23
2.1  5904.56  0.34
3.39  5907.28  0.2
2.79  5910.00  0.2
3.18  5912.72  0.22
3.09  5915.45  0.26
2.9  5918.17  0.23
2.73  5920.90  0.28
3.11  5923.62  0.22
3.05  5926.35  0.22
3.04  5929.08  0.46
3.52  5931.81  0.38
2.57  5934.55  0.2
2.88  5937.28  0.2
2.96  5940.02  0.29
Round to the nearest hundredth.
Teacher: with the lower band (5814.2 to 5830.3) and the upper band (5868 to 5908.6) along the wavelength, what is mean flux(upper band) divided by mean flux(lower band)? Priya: 0.96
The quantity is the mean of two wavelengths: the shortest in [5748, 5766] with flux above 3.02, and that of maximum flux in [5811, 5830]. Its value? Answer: 5780.9 A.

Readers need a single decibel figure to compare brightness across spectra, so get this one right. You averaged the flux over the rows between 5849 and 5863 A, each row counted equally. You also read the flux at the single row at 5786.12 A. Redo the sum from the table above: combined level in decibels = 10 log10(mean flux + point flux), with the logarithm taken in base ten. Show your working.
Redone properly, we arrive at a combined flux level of 7.79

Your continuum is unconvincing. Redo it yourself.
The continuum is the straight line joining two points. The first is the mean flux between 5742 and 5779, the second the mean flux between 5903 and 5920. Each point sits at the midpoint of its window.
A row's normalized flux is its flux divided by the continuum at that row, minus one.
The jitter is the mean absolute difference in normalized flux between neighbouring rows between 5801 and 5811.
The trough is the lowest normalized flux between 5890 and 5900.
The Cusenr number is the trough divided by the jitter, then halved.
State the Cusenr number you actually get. -1.1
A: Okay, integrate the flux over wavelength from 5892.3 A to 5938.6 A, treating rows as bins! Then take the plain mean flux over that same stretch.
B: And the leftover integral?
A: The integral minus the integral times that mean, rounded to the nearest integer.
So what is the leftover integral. -251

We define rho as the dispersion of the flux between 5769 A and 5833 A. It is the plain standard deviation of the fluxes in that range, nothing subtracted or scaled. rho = 0.35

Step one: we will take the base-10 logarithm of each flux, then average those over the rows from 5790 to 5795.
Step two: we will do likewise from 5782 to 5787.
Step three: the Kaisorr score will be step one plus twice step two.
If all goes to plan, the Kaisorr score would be 1.29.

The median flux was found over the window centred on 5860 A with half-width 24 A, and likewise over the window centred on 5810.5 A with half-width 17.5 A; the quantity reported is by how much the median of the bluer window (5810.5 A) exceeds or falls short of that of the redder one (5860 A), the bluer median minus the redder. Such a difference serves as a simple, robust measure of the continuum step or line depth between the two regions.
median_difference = 0.0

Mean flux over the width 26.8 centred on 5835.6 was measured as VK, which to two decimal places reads 3.06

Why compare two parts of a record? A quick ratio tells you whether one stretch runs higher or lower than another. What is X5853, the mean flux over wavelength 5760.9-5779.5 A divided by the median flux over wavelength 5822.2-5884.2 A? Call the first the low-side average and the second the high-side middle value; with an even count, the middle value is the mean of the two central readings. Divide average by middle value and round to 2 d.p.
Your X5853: 1.07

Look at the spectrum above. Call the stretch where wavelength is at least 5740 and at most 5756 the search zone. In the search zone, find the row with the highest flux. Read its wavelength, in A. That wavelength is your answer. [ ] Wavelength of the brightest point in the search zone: 5751.59 A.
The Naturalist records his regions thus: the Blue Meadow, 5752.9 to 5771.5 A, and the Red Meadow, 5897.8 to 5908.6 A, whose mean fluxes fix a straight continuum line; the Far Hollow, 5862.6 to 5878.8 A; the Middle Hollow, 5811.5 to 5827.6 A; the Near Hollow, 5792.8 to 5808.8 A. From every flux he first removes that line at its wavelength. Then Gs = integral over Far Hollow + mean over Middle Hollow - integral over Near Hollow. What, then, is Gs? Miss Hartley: 8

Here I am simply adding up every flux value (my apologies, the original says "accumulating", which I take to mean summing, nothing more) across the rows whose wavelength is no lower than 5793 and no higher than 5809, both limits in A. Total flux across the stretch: 17.5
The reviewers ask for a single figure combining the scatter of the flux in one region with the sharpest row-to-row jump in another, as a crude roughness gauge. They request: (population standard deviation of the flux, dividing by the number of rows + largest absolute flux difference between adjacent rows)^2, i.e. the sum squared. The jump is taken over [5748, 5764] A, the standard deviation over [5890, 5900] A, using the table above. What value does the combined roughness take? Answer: 0.70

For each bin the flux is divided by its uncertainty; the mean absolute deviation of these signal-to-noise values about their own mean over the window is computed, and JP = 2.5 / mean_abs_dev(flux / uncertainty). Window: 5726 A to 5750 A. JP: 2.5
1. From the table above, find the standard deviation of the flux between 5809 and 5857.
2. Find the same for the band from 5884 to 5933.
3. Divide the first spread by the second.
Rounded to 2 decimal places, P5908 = 0.87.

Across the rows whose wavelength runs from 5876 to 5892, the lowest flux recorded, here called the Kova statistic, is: 2.23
